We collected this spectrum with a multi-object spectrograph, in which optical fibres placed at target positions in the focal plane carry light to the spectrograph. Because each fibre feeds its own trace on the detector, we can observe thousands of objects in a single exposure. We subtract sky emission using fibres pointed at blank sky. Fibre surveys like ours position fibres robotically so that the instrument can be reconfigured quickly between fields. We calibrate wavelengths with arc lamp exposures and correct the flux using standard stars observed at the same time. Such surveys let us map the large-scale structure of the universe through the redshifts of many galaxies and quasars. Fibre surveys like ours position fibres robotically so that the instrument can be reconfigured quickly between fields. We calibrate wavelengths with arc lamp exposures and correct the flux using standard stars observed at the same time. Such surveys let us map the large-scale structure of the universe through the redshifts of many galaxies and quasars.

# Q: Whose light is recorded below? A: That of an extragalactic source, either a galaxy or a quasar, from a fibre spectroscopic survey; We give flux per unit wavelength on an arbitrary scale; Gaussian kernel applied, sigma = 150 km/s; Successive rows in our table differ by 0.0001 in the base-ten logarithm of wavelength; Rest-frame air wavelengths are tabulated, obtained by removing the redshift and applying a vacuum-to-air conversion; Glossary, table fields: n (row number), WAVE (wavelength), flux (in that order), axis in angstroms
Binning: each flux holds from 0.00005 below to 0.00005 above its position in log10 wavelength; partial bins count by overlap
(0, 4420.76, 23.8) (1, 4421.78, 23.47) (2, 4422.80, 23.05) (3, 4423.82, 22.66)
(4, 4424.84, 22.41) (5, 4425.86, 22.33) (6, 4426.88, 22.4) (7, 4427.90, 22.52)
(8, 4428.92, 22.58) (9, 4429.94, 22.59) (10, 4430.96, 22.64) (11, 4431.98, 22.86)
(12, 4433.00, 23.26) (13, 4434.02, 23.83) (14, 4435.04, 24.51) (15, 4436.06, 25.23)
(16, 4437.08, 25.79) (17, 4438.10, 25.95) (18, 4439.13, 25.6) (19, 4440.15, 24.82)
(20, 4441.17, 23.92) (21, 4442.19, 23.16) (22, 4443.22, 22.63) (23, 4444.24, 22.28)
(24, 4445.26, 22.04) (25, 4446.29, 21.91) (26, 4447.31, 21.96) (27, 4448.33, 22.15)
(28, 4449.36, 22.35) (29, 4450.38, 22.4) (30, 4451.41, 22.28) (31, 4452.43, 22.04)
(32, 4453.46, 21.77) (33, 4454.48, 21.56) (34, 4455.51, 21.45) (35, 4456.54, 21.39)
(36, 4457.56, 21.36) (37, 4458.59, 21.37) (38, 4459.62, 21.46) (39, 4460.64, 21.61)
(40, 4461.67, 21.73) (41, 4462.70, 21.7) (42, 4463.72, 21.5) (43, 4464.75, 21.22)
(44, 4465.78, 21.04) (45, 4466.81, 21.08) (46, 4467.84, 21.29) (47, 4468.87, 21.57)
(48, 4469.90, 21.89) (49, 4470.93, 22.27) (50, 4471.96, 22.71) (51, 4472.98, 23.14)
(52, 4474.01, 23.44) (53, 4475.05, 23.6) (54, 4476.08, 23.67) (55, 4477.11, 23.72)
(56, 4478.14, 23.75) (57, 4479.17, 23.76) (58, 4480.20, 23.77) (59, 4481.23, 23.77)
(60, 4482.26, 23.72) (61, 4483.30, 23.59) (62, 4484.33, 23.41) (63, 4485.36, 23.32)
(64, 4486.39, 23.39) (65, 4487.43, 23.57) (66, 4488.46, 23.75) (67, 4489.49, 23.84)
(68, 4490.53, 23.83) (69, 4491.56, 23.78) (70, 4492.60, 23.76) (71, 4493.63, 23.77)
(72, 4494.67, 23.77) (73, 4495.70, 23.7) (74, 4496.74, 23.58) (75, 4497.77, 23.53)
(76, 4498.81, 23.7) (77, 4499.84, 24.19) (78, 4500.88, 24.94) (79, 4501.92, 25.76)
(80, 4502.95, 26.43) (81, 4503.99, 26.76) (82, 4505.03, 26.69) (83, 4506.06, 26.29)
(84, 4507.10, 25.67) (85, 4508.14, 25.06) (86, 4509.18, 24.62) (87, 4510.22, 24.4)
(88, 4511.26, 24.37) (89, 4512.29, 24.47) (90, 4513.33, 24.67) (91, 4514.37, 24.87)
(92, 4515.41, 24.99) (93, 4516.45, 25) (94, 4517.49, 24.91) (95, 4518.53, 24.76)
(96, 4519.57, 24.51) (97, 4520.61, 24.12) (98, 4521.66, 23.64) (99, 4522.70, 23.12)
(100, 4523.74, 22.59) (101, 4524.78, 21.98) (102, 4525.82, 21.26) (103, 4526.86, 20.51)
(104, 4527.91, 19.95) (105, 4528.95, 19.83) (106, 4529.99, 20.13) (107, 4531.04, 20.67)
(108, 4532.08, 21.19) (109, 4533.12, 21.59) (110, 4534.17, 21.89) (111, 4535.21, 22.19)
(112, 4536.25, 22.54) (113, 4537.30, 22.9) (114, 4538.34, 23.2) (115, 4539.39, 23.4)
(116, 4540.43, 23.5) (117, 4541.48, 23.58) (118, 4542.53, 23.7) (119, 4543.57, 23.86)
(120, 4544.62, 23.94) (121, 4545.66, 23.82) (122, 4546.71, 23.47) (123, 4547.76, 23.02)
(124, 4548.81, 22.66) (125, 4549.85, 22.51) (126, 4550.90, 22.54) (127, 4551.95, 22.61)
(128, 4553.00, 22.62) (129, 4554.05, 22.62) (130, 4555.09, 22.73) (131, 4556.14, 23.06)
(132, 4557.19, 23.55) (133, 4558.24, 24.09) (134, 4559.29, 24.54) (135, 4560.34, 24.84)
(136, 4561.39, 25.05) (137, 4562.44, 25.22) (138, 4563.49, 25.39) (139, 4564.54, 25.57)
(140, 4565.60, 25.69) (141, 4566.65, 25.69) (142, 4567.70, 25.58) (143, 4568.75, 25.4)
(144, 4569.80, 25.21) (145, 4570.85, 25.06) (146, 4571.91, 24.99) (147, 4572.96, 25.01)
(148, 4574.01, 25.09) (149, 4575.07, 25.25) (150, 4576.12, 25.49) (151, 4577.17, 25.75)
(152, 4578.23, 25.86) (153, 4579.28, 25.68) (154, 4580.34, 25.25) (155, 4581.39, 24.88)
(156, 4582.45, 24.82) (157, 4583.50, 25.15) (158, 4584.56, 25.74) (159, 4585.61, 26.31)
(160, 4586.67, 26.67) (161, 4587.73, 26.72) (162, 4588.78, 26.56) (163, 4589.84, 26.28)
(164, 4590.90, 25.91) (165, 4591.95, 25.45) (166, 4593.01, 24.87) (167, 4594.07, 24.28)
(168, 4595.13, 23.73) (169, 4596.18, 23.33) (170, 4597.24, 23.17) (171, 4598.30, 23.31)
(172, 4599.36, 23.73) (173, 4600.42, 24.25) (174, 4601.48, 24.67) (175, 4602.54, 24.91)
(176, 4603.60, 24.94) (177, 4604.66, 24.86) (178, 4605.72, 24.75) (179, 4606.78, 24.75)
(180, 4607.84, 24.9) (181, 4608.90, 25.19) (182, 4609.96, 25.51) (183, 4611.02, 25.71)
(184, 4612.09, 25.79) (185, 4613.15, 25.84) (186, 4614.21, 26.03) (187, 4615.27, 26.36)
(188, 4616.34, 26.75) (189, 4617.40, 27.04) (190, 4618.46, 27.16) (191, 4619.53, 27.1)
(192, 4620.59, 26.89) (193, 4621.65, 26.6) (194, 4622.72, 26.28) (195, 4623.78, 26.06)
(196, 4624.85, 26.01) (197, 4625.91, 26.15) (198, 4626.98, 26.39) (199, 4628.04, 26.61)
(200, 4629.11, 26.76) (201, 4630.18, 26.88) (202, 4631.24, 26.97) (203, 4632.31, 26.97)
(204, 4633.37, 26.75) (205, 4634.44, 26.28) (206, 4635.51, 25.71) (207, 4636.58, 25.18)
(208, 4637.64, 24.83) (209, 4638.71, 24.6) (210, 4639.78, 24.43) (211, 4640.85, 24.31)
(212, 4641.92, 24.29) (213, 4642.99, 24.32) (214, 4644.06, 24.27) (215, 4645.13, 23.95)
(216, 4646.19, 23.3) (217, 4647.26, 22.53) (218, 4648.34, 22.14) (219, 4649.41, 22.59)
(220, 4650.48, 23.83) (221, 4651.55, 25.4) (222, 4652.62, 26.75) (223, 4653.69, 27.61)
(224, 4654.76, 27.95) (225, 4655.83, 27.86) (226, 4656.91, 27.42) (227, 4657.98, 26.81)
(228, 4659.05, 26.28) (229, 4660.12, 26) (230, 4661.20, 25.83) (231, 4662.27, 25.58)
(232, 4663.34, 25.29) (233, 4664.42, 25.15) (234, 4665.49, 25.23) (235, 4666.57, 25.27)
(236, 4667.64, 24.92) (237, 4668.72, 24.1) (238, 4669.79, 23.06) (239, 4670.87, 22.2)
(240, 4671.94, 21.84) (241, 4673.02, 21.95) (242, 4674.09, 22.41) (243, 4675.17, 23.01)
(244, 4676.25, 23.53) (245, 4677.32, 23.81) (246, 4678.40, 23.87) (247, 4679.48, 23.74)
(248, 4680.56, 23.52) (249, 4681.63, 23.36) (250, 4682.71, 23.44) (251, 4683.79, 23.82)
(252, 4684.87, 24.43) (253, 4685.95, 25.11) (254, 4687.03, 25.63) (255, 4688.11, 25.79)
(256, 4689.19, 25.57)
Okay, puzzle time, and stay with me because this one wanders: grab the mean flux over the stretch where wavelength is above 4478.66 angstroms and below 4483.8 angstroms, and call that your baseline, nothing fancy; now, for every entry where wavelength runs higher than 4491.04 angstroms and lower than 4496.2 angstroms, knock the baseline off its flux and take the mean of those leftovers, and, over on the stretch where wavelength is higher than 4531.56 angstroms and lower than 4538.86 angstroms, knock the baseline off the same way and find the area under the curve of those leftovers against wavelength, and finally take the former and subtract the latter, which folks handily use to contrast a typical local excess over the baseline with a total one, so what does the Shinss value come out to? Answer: 11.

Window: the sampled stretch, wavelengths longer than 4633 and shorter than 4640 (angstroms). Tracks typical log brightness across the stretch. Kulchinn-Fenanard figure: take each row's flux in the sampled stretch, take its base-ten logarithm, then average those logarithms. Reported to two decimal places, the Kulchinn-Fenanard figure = 1.40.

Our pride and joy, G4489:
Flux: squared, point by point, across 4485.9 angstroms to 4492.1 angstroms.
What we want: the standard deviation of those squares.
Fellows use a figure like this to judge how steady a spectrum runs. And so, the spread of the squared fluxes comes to 8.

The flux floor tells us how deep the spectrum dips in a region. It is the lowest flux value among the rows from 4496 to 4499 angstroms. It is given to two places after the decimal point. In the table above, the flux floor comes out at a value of 23.53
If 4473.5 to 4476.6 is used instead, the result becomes 23.44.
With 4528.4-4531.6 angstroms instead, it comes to 19.83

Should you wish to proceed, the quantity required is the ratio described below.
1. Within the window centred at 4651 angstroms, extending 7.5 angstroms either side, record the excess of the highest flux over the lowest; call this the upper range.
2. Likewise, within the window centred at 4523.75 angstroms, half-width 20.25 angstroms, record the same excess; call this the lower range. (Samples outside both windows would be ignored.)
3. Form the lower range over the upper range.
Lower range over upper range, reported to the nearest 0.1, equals 1.2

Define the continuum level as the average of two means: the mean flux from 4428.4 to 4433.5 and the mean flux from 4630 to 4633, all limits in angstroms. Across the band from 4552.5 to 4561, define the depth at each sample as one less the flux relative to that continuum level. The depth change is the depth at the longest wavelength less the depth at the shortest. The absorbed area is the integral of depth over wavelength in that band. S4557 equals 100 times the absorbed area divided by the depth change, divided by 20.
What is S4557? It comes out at -26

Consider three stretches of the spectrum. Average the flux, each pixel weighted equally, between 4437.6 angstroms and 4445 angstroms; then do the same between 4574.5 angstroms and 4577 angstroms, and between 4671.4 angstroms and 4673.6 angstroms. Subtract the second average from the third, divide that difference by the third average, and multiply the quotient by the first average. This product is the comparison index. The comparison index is -3.8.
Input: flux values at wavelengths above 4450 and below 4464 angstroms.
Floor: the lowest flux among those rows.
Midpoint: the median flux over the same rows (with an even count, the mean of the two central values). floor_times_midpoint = 461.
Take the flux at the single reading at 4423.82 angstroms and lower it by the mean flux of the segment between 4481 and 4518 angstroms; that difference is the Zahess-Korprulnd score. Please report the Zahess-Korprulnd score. -1.8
